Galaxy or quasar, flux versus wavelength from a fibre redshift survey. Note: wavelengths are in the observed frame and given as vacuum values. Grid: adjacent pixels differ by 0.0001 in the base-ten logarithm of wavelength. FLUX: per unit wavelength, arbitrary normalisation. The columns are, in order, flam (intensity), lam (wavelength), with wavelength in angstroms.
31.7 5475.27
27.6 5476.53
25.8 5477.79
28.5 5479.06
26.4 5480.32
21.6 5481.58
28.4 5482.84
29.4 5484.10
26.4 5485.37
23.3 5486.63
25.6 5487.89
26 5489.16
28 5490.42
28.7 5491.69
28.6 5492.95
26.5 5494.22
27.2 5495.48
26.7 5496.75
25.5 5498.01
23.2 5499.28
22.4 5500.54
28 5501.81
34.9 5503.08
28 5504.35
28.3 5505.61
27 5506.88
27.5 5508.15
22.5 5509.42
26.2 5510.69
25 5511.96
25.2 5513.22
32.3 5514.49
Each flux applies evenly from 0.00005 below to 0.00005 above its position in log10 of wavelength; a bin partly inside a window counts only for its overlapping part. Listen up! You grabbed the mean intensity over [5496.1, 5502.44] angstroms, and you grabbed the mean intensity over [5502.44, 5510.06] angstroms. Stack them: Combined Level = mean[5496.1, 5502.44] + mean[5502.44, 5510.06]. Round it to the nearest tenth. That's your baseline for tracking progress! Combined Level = 53.2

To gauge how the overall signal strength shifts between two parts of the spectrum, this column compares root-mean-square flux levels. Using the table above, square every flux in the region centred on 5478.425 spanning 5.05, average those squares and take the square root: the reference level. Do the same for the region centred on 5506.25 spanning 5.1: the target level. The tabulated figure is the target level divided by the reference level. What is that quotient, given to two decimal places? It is 1.02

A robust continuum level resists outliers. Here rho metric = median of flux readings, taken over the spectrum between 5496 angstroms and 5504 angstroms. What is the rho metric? 26.1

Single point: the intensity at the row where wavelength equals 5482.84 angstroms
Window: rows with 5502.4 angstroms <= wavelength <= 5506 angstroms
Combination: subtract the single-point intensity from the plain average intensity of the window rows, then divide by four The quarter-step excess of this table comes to 0.5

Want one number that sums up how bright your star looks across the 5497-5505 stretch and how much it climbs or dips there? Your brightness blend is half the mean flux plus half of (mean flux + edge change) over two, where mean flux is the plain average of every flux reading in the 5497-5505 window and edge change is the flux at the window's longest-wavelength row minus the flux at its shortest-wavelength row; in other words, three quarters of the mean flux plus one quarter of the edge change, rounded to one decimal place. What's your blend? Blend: 20.9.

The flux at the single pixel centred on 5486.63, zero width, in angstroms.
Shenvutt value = 23.3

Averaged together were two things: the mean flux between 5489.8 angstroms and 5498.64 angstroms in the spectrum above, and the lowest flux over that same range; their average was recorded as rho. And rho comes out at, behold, 26.4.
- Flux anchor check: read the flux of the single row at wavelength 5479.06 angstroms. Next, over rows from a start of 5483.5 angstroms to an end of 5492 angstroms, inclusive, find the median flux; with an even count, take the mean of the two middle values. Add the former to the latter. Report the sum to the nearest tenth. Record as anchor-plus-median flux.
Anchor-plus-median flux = 54.9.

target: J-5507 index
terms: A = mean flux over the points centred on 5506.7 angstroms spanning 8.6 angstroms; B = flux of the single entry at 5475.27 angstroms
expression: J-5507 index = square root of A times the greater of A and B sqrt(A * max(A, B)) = 29.7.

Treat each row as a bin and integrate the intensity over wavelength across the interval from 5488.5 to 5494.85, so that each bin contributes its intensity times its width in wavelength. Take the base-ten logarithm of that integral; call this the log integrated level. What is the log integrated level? 2.24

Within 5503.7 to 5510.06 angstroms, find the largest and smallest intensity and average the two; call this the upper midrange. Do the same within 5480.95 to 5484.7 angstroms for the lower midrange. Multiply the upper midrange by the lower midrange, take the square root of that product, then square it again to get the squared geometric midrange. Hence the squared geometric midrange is 648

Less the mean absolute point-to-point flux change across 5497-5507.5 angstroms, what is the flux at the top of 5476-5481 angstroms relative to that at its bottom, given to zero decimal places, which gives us -5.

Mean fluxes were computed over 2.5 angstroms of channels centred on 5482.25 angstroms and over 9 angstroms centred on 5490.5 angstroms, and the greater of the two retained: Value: 26.7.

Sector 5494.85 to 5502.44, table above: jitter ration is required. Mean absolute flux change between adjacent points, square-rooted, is 1.4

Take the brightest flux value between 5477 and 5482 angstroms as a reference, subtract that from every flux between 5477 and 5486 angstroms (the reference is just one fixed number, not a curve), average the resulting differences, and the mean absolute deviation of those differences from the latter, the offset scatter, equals 1.8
